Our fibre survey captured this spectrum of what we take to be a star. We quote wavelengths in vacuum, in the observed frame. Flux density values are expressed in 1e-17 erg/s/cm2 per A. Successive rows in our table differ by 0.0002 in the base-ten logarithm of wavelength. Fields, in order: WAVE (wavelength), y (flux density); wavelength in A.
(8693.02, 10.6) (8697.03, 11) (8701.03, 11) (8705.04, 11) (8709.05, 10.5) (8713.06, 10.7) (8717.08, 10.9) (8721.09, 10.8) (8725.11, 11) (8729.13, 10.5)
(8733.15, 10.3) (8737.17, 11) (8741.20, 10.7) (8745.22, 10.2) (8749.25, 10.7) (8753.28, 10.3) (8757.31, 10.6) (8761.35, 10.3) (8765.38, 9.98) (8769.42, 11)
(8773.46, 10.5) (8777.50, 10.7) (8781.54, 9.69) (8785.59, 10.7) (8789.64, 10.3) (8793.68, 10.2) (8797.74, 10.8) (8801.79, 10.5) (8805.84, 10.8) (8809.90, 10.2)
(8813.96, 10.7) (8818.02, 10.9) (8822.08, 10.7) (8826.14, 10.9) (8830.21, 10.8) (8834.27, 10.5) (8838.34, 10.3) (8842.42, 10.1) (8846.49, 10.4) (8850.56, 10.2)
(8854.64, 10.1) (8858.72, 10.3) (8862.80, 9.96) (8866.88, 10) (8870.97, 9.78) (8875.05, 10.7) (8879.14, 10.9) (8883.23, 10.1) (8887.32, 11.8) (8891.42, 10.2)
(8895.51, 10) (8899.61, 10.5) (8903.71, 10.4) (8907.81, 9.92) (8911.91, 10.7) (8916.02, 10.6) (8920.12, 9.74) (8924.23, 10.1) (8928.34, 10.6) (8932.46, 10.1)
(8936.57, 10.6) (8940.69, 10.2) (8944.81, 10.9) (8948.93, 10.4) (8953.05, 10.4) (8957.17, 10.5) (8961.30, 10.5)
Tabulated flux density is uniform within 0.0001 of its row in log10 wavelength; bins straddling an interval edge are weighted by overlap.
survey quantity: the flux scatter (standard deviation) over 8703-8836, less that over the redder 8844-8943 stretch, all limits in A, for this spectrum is -0.12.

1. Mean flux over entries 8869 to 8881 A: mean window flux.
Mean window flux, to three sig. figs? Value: 10.5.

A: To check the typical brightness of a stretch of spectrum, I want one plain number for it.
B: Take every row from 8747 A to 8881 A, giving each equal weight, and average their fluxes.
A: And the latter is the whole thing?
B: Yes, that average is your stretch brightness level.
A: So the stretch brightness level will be 10.4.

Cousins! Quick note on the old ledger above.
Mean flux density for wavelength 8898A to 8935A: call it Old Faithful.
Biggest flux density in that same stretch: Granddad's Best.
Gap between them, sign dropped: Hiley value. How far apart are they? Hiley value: 0.40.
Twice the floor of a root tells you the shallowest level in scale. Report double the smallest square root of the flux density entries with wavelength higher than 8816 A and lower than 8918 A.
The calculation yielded 6.25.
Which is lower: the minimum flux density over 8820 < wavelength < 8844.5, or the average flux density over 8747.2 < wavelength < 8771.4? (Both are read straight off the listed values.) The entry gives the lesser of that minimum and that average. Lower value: 10.1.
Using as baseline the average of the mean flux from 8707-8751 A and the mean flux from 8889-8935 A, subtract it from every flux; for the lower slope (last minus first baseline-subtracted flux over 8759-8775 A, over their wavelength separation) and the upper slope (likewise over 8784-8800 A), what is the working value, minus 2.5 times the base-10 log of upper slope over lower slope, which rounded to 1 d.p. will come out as 0.8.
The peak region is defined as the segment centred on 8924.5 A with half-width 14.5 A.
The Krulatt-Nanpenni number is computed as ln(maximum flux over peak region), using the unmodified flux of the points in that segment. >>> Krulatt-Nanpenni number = 2.37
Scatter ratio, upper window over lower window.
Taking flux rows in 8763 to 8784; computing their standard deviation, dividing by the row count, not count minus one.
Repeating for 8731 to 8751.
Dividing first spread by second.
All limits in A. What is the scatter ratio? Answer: 1.63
